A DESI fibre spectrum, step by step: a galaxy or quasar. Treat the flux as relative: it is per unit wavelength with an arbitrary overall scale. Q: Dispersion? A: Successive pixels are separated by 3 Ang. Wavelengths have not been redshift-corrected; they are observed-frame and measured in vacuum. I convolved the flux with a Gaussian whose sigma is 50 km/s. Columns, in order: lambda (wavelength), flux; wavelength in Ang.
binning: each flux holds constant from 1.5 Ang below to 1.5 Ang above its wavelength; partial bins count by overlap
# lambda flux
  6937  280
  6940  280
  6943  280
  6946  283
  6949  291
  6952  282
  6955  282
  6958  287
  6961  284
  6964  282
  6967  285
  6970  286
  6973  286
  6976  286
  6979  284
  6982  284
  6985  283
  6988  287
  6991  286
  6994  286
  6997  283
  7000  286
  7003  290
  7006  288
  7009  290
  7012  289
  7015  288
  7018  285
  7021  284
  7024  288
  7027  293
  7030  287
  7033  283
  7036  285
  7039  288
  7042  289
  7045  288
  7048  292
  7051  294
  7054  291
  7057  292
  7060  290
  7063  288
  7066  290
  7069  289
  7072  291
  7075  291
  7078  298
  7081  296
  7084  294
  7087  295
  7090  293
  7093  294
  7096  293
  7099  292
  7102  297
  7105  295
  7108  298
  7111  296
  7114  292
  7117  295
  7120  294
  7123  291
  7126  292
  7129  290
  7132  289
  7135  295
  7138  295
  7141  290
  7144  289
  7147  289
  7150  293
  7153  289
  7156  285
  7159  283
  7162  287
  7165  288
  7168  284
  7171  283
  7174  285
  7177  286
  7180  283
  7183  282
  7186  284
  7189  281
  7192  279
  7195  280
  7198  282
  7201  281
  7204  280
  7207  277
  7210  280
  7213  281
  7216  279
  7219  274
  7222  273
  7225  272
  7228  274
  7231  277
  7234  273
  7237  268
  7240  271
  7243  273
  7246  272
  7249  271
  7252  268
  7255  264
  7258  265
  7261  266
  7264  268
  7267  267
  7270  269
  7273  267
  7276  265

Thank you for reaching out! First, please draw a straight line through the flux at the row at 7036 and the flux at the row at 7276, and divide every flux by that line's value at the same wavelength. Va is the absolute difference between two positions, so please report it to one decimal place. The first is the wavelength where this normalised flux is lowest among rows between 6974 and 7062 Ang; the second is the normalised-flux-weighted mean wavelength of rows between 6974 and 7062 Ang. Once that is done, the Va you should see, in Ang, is 33.3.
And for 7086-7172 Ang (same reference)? 30.1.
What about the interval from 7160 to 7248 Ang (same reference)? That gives 33.2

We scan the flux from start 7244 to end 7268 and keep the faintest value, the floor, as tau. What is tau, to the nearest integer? 264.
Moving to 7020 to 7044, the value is 283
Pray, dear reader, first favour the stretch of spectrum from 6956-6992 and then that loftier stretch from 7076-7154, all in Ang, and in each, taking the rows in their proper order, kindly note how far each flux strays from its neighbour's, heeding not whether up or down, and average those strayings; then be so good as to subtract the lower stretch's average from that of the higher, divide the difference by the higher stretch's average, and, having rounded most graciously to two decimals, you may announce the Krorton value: 0.32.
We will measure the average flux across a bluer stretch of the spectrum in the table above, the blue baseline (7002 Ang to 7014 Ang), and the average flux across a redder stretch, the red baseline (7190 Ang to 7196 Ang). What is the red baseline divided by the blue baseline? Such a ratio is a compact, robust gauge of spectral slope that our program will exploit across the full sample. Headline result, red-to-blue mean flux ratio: 0.97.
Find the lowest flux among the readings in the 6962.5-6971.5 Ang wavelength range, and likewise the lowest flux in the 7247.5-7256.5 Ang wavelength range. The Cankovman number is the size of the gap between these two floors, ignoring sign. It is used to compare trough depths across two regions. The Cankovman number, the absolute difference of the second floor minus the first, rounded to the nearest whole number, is 18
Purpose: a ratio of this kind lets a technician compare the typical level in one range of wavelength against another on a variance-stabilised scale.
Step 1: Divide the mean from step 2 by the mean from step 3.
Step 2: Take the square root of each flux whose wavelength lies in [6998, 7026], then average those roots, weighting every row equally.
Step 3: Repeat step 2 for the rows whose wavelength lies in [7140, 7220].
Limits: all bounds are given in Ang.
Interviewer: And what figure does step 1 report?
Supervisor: 1.01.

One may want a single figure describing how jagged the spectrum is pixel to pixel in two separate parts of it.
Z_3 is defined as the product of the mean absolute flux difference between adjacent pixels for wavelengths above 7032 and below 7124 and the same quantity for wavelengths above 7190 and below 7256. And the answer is 5.13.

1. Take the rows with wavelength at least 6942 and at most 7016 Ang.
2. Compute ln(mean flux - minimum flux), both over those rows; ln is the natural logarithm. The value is 1.71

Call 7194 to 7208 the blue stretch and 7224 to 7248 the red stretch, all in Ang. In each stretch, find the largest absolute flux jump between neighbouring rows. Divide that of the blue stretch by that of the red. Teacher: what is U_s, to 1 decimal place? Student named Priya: 0.6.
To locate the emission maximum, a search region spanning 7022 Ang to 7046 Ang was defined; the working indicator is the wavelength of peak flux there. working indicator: 7027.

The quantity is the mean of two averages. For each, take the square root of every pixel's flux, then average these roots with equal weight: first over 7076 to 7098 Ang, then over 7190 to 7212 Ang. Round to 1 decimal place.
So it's 16.9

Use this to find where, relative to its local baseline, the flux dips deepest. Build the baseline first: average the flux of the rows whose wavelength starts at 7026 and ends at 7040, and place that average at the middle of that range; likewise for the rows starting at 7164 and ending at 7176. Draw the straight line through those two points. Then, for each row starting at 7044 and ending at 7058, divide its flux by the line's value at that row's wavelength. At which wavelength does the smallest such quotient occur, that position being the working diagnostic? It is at 7045 Ang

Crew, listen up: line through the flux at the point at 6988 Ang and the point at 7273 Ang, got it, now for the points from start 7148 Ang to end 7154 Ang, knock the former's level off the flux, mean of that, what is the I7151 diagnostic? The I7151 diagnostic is 15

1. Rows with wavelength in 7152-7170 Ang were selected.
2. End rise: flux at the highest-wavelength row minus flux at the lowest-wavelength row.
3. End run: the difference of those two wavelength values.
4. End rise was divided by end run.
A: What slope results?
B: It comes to -0.33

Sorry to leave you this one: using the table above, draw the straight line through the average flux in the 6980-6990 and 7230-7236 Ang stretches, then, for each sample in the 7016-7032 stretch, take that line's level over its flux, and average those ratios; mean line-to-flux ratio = 0.985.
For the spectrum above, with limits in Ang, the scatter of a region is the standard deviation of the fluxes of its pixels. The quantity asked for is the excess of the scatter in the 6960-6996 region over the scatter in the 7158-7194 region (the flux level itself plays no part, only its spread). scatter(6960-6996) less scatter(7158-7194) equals -1.0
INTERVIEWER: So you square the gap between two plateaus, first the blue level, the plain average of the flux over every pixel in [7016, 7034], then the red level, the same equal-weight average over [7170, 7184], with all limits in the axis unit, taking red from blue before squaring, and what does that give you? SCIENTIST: 8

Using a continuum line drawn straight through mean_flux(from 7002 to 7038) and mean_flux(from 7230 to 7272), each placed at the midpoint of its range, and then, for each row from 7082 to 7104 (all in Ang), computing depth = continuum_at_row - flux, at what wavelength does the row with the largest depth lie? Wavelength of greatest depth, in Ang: 7099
